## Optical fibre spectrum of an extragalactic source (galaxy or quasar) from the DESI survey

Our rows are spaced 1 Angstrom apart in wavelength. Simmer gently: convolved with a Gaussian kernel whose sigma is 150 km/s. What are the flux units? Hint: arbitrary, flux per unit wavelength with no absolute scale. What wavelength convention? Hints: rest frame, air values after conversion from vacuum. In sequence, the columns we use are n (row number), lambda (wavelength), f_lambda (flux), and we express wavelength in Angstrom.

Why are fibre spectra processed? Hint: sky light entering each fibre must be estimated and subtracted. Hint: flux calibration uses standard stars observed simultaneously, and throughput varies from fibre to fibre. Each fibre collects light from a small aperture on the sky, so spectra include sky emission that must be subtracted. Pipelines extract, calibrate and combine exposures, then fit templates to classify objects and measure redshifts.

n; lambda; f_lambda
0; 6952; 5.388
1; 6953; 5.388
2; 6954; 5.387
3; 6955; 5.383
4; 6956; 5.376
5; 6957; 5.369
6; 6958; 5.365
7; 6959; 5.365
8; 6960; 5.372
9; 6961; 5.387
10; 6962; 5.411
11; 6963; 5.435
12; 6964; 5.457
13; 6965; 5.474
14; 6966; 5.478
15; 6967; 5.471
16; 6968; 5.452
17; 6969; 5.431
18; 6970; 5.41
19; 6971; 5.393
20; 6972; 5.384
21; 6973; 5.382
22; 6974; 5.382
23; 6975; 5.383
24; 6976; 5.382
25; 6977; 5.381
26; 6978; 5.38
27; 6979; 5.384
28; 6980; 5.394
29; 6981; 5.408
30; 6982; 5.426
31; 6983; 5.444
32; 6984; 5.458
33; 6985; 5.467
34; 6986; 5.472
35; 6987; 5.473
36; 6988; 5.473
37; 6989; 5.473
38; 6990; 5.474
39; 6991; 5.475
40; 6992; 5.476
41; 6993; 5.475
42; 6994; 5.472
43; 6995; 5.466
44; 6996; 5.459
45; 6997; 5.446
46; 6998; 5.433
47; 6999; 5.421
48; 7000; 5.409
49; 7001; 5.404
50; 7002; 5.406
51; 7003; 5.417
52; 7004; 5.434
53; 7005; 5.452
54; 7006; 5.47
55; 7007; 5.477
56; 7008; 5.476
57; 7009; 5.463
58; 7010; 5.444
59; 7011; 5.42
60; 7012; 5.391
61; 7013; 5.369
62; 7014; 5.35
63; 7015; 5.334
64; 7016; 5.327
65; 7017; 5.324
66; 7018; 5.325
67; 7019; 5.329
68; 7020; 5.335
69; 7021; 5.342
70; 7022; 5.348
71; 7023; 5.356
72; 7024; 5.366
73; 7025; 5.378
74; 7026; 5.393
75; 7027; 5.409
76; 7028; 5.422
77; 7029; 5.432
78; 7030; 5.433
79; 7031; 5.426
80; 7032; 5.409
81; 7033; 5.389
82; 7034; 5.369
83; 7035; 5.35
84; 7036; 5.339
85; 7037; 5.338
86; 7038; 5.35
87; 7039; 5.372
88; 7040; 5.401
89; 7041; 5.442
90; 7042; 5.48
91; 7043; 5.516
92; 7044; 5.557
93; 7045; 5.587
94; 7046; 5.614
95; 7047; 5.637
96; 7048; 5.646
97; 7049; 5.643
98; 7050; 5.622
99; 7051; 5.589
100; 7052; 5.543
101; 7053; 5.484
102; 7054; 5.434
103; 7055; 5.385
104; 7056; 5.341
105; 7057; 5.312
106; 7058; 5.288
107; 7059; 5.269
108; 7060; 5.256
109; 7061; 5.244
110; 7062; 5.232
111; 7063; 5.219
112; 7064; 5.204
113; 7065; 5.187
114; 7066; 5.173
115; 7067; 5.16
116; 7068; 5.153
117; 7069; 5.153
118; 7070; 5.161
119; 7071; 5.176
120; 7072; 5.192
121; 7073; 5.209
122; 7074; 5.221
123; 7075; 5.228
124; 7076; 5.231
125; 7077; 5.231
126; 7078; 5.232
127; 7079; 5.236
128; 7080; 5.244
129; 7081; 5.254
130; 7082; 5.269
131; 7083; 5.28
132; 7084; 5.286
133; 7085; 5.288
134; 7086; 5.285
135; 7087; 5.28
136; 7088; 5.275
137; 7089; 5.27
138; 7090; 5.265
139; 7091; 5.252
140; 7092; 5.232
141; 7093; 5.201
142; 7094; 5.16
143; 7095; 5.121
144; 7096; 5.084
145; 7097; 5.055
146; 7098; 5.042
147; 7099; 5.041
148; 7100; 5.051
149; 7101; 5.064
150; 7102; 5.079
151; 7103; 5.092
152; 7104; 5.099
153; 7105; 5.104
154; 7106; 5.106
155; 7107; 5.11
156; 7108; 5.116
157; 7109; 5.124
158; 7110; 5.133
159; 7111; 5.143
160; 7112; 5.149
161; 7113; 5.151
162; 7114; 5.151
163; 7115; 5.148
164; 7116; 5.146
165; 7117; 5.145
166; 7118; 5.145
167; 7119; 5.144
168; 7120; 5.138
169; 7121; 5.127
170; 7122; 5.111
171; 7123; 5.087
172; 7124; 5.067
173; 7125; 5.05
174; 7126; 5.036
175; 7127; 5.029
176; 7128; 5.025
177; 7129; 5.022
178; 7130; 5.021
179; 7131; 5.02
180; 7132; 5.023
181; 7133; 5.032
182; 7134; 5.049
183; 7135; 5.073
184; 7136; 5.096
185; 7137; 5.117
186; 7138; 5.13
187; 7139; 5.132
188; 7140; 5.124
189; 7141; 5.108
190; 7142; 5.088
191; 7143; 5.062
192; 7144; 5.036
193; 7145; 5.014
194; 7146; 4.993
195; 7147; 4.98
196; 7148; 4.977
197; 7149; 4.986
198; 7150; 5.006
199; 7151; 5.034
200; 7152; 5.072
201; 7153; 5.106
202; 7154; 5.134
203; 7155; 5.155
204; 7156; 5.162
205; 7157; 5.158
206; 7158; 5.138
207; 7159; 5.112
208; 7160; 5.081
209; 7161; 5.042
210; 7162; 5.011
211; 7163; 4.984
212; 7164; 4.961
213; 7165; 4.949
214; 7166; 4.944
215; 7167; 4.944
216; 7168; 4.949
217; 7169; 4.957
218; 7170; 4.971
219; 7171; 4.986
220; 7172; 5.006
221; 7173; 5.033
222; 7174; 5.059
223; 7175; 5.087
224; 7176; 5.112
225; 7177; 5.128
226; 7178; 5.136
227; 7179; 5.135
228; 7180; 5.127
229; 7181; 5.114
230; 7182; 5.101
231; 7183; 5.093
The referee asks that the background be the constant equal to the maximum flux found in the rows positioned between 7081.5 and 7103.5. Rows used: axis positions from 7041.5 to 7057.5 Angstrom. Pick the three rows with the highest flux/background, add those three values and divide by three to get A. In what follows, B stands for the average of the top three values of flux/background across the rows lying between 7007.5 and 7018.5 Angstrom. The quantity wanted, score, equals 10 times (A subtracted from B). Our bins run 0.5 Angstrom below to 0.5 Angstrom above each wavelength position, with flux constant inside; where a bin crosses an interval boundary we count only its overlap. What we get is -0.3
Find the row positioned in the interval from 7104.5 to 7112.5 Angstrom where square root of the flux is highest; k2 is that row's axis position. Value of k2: 7112 Angstrom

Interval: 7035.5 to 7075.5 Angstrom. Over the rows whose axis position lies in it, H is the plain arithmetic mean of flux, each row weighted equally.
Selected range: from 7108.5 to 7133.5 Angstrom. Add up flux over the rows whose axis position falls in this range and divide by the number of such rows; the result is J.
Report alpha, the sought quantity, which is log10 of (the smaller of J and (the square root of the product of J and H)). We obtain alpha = 0.707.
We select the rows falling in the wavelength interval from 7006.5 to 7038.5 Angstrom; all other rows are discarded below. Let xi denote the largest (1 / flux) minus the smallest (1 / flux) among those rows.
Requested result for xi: 0.0052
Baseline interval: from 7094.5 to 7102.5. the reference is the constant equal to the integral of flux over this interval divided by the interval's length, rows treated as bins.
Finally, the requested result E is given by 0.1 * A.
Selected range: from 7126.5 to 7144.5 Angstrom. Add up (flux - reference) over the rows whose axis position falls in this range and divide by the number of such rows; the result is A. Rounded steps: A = 0.00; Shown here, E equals 0.000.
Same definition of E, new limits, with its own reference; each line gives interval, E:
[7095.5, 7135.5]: 0.002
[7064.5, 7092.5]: 0.016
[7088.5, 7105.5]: 0.006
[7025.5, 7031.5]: 0.035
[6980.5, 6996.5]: 0.039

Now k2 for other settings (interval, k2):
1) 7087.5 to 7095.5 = 7088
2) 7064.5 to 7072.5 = 7072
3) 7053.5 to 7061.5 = 7054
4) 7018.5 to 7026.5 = 7026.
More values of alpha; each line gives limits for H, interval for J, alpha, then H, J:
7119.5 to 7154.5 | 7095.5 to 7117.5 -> 0.706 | 5.06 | 5.11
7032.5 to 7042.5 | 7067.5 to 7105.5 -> 0.715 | 5.38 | 5.19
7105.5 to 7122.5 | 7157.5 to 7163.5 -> 0.704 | 5.13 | 5.06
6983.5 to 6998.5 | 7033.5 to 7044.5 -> 0.733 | 5.47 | 5.41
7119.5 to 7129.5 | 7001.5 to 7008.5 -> 0.721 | 5.07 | 5.45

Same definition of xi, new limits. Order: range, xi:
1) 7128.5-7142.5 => 0.0043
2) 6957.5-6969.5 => 0.0038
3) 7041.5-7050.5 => 0.0054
